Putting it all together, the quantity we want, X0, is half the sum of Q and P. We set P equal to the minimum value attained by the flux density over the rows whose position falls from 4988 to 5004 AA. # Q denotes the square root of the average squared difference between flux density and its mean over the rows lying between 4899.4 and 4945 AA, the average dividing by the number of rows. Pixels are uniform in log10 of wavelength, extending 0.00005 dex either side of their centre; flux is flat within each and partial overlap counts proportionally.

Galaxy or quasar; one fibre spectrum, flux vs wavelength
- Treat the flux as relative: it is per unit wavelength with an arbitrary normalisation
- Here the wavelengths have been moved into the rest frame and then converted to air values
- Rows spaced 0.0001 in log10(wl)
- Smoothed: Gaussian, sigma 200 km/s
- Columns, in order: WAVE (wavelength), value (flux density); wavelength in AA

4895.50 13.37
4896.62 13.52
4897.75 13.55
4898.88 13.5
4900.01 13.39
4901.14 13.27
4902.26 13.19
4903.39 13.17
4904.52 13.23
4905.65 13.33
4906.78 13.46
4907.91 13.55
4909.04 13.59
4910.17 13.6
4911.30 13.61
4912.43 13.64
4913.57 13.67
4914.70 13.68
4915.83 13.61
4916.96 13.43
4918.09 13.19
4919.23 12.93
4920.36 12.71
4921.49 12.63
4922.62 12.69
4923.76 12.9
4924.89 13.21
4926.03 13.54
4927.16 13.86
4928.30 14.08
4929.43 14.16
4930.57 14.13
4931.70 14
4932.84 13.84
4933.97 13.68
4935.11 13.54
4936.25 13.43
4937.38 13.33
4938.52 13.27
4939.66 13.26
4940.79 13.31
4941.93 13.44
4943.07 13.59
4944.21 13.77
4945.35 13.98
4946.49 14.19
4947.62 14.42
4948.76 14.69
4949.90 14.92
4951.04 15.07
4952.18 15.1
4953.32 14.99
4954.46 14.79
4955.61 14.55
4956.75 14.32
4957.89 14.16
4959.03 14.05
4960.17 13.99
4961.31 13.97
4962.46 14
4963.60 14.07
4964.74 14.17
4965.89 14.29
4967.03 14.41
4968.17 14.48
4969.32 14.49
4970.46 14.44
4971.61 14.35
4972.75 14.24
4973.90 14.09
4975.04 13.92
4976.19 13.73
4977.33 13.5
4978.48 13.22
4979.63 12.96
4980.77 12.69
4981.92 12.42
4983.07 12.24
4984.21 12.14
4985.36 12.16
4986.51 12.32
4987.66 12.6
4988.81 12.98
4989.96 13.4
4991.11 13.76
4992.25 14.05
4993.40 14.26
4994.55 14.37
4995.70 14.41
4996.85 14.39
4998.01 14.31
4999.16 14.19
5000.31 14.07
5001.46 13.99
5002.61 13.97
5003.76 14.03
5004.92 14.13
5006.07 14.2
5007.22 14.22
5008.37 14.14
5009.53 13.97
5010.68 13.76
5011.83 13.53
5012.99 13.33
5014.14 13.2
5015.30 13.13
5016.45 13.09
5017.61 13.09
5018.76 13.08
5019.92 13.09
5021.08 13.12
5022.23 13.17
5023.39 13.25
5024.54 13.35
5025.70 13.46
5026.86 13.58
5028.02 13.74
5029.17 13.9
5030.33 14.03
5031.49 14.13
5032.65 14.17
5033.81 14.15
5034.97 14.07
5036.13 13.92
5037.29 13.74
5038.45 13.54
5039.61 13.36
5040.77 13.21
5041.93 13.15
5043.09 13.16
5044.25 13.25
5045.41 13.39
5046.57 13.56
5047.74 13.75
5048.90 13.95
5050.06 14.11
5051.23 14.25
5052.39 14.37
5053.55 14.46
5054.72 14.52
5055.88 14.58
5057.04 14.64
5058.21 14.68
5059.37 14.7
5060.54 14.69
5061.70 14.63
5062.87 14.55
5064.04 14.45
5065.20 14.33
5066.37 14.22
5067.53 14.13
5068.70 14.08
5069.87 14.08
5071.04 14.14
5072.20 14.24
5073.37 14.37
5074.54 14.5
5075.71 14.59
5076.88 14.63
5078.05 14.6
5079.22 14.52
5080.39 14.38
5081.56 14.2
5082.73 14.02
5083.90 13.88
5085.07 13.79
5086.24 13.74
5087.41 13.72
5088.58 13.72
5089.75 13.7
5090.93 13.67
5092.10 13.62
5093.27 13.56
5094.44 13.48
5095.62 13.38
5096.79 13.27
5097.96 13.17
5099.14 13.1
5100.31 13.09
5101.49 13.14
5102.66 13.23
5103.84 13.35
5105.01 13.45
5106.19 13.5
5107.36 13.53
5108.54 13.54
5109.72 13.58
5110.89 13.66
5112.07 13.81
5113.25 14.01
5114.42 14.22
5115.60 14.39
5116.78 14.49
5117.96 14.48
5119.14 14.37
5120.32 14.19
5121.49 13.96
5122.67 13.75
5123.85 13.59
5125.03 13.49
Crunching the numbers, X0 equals 6.67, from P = 12.98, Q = 0.36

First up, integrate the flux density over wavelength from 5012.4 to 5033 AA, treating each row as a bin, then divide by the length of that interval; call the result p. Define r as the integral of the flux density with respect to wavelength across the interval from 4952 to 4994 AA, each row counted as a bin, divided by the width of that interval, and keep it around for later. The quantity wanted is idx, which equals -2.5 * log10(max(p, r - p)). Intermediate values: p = 13.4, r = 13.8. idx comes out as -2.82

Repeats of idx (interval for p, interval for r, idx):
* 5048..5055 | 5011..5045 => -2.88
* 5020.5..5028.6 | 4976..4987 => -2.82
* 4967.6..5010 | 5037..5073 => -2.84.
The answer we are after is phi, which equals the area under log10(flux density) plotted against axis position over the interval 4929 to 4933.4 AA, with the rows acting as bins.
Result 5.0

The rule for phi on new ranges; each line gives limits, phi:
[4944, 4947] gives 3.4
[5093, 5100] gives 7.9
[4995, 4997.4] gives 2.8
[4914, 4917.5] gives 4.0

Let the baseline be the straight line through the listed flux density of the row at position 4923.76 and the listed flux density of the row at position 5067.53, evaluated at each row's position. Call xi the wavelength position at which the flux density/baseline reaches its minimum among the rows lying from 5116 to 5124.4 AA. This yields 5123.85 AA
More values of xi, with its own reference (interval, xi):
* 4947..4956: 4947.62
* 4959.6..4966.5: 4961.31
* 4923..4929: 4923.76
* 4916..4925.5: 4921.49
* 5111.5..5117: 5112.07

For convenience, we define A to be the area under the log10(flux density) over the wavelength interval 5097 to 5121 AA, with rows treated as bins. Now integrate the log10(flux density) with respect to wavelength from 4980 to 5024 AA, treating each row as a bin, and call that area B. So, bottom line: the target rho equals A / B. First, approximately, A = 27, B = 50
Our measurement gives 0.55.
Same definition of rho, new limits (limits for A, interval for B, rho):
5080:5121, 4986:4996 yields 4.12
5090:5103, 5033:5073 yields 0.32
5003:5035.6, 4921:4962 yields 0.79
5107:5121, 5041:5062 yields 0.67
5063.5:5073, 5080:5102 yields 0.44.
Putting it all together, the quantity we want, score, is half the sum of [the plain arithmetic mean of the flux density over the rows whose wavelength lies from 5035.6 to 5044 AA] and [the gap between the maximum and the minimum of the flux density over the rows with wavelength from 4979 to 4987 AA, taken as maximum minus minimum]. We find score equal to 7.1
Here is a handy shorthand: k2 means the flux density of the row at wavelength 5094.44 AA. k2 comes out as 13.48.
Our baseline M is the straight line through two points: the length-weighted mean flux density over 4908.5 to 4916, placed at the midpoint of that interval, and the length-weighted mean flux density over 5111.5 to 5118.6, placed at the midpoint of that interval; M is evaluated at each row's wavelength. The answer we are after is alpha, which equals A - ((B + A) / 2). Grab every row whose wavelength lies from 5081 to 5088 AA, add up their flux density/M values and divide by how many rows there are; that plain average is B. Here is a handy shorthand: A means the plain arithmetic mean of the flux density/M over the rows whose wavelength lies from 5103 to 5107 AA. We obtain -0.018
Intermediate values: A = 0.946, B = 0.98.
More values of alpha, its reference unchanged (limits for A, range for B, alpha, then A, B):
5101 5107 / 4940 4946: -0.027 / 0.939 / 0.99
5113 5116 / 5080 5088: 0.005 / 0.998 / 0.99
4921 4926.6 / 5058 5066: -0.042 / 0.951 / 1.04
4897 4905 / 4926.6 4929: -0.021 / 0.981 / 1.02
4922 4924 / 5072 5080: -0.045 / 0.937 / 1.03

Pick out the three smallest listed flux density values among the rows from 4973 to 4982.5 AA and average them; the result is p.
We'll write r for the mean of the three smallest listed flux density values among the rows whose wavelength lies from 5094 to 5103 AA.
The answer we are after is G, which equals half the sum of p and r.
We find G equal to 12.9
